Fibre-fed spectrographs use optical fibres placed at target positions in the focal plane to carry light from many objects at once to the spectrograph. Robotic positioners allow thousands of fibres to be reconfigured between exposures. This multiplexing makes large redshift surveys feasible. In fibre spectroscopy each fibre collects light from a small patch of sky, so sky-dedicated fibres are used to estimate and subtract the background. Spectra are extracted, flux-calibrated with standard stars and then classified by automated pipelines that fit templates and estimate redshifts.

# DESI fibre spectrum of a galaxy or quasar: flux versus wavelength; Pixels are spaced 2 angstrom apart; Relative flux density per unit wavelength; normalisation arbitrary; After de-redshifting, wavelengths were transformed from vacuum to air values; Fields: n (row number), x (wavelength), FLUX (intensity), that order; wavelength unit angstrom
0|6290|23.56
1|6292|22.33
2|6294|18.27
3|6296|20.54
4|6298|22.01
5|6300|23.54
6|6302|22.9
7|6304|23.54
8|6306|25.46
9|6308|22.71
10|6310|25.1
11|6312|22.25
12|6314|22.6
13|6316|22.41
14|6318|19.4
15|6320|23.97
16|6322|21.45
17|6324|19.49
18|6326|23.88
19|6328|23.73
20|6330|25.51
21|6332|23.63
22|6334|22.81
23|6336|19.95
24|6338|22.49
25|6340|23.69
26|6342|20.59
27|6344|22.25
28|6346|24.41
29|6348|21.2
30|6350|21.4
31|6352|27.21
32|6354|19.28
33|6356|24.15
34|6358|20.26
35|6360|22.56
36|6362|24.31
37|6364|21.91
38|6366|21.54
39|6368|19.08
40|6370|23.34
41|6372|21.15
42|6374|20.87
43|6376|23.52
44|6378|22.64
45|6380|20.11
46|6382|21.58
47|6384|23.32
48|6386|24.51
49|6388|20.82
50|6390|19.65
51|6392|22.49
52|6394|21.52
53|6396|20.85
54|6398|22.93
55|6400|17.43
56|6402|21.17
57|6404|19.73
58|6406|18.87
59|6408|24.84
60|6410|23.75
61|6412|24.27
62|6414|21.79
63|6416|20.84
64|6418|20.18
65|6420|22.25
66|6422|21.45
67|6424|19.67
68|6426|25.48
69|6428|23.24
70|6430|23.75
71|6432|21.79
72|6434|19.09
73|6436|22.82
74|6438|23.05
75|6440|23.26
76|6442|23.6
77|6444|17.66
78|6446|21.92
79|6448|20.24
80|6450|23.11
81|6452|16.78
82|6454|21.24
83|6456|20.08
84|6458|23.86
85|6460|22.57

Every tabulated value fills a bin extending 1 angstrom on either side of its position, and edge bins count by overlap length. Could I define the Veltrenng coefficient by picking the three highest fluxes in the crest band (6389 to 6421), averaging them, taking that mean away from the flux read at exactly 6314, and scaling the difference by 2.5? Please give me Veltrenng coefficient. -4.2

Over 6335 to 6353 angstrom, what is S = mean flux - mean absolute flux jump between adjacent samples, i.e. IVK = 20.1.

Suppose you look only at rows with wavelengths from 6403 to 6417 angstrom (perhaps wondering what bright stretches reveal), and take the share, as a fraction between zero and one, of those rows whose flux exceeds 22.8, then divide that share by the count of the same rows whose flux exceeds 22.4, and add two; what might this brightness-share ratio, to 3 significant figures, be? 2.14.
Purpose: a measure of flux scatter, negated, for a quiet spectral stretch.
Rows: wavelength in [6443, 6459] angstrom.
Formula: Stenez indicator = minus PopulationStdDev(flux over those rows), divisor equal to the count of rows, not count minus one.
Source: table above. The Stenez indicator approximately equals -2.31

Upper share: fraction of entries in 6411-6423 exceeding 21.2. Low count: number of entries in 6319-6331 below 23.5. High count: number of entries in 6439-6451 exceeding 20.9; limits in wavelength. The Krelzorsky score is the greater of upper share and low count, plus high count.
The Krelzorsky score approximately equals 6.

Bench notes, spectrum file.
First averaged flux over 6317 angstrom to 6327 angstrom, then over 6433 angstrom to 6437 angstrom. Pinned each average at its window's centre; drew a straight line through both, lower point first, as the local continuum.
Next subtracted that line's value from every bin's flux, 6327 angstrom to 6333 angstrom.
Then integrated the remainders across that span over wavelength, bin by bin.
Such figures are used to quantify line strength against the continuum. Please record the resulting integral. 16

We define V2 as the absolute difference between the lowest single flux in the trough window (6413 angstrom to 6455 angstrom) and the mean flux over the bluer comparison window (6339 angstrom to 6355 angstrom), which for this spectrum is 5.7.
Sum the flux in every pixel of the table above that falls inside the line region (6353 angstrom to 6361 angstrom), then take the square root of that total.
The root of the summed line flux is 9.29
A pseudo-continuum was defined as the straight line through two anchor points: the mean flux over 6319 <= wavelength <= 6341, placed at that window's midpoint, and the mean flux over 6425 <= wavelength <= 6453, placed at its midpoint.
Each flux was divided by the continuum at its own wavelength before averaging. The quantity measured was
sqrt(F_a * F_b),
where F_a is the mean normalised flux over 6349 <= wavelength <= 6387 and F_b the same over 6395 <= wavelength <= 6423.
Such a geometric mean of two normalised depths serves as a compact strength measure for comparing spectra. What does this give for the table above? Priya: 0.98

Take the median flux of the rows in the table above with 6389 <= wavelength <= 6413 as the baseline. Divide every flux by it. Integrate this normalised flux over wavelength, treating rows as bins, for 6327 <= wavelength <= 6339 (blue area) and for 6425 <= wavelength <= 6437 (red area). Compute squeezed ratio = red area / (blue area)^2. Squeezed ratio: 0.076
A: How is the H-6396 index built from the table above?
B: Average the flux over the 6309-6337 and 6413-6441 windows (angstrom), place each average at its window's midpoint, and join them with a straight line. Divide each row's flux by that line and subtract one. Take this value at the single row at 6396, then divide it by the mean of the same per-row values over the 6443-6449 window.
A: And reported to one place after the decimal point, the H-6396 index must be 0.7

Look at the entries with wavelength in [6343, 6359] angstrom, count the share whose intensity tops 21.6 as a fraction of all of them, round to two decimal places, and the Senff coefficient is 0.50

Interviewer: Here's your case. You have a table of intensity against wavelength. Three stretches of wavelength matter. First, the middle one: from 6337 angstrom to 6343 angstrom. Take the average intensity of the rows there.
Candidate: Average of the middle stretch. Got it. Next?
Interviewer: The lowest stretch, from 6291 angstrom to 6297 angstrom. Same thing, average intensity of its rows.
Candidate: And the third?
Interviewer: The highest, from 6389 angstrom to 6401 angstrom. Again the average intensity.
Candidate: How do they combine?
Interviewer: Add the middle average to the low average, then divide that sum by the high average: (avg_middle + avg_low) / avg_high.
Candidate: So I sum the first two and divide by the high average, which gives 2.05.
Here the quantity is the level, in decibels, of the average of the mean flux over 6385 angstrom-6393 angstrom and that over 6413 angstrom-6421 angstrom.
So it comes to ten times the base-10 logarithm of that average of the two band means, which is 13.3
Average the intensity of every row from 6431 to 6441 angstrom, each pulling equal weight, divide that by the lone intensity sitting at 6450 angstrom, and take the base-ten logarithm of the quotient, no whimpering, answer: -0.021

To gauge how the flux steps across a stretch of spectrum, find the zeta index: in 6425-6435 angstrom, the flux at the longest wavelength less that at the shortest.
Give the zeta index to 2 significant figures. -6.4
